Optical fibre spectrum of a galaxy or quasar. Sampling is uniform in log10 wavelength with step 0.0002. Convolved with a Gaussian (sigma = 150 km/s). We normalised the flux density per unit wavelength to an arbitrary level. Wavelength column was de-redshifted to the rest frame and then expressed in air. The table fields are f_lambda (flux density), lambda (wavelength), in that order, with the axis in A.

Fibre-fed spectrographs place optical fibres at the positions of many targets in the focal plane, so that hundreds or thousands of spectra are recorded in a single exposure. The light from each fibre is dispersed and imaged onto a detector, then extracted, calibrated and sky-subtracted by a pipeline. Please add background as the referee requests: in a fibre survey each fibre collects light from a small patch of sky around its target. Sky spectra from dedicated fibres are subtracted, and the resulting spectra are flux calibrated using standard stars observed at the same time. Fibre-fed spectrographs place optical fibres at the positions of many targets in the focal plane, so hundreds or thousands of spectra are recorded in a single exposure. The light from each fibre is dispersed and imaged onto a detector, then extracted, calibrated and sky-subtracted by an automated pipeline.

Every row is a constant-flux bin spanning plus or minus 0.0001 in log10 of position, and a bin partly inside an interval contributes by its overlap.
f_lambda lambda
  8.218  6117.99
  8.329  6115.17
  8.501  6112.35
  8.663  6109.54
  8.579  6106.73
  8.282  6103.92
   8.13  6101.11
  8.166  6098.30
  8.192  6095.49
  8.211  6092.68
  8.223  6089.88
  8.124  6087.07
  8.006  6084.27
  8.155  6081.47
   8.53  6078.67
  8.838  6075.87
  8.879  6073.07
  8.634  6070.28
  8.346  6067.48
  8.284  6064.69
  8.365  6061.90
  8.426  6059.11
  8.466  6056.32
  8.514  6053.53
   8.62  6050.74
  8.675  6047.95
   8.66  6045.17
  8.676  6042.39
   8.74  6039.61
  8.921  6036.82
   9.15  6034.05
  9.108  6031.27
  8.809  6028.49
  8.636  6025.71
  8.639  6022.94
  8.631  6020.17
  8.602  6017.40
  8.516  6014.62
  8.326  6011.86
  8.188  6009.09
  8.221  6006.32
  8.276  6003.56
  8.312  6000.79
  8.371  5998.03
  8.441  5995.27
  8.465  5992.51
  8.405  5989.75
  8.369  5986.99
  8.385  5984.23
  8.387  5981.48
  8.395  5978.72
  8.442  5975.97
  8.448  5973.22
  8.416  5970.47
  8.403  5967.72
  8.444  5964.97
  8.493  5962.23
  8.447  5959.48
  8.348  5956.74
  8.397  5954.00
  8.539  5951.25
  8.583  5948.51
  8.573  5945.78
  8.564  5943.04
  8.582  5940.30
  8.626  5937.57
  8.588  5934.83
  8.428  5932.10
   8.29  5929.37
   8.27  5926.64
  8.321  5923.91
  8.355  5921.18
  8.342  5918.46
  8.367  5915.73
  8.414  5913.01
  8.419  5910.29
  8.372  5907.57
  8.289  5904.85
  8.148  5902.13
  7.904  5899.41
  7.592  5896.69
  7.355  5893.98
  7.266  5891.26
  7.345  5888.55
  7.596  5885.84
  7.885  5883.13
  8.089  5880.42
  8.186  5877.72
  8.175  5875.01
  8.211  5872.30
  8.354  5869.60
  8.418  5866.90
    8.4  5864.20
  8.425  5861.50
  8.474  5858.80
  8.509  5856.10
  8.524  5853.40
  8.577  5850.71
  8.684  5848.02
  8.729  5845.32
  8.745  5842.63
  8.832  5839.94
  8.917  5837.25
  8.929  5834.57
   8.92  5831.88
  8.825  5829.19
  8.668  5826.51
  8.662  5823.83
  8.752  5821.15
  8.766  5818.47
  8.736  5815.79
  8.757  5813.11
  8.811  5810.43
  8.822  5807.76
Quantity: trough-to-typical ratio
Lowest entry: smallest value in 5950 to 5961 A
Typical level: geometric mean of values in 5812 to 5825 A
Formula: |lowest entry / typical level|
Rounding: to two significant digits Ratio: 0.96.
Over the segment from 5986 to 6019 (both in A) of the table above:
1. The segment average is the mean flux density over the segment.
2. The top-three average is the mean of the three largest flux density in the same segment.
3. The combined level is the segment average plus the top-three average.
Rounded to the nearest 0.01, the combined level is 16.90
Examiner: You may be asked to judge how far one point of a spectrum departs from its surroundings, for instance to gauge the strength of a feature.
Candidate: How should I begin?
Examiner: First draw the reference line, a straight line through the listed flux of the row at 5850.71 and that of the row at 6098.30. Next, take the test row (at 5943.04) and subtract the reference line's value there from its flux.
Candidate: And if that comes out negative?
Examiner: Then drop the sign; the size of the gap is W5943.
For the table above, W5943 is 0.14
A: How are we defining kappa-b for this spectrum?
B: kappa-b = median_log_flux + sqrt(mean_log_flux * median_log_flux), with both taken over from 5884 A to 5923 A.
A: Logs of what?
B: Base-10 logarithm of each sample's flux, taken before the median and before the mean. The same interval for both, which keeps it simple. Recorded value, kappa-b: 1.82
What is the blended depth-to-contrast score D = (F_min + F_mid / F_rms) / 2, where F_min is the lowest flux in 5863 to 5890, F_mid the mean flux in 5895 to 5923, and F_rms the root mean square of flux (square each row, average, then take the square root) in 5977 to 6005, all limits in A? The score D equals 4.16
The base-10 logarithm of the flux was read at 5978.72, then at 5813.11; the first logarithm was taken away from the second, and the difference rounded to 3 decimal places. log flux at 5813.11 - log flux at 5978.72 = 0.018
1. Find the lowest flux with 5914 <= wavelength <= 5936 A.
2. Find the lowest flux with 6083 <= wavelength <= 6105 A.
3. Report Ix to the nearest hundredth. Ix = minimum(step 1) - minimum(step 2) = 0.26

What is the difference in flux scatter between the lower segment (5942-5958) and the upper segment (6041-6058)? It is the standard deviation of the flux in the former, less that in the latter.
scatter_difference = 0.01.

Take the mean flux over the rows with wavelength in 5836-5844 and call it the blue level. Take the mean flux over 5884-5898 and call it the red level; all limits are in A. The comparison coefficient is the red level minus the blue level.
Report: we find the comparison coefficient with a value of -1.4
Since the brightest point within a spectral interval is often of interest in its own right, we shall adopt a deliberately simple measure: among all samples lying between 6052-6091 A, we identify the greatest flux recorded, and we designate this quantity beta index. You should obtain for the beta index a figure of 8.879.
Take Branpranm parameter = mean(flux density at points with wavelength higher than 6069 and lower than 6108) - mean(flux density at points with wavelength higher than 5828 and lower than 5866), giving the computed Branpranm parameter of -0.3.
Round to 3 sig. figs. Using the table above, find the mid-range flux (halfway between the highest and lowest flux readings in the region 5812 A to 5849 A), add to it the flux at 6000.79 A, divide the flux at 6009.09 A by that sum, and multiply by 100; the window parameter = 47.9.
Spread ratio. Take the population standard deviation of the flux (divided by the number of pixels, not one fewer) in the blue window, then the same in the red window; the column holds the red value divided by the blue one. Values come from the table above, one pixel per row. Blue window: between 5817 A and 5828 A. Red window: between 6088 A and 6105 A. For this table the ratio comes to 1.0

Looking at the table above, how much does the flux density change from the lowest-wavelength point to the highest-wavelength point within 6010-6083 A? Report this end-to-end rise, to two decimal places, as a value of -0.17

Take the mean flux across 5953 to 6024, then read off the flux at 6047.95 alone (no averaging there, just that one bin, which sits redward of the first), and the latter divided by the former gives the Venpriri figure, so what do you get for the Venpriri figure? 1.031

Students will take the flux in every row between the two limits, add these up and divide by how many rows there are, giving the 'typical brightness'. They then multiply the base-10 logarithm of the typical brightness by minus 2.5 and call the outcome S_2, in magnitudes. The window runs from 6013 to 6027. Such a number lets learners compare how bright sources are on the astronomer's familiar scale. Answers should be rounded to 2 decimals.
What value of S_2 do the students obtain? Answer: -2.34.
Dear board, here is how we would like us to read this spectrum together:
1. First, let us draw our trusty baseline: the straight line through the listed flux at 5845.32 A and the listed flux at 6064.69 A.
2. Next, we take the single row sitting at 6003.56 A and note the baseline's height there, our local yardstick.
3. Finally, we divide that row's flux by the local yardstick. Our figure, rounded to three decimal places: 0.984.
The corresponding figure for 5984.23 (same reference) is 0.993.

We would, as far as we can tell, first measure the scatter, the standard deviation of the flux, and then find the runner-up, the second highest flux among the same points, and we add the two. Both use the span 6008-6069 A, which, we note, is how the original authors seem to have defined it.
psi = 9.35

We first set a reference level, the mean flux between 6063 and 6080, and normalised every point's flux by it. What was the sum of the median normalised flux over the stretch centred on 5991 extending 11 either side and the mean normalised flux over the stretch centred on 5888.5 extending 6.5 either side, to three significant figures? 1.85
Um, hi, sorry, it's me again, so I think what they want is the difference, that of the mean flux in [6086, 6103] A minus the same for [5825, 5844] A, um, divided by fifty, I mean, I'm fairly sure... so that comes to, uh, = -0.013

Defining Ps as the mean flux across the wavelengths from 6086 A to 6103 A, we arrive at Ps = 8.17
